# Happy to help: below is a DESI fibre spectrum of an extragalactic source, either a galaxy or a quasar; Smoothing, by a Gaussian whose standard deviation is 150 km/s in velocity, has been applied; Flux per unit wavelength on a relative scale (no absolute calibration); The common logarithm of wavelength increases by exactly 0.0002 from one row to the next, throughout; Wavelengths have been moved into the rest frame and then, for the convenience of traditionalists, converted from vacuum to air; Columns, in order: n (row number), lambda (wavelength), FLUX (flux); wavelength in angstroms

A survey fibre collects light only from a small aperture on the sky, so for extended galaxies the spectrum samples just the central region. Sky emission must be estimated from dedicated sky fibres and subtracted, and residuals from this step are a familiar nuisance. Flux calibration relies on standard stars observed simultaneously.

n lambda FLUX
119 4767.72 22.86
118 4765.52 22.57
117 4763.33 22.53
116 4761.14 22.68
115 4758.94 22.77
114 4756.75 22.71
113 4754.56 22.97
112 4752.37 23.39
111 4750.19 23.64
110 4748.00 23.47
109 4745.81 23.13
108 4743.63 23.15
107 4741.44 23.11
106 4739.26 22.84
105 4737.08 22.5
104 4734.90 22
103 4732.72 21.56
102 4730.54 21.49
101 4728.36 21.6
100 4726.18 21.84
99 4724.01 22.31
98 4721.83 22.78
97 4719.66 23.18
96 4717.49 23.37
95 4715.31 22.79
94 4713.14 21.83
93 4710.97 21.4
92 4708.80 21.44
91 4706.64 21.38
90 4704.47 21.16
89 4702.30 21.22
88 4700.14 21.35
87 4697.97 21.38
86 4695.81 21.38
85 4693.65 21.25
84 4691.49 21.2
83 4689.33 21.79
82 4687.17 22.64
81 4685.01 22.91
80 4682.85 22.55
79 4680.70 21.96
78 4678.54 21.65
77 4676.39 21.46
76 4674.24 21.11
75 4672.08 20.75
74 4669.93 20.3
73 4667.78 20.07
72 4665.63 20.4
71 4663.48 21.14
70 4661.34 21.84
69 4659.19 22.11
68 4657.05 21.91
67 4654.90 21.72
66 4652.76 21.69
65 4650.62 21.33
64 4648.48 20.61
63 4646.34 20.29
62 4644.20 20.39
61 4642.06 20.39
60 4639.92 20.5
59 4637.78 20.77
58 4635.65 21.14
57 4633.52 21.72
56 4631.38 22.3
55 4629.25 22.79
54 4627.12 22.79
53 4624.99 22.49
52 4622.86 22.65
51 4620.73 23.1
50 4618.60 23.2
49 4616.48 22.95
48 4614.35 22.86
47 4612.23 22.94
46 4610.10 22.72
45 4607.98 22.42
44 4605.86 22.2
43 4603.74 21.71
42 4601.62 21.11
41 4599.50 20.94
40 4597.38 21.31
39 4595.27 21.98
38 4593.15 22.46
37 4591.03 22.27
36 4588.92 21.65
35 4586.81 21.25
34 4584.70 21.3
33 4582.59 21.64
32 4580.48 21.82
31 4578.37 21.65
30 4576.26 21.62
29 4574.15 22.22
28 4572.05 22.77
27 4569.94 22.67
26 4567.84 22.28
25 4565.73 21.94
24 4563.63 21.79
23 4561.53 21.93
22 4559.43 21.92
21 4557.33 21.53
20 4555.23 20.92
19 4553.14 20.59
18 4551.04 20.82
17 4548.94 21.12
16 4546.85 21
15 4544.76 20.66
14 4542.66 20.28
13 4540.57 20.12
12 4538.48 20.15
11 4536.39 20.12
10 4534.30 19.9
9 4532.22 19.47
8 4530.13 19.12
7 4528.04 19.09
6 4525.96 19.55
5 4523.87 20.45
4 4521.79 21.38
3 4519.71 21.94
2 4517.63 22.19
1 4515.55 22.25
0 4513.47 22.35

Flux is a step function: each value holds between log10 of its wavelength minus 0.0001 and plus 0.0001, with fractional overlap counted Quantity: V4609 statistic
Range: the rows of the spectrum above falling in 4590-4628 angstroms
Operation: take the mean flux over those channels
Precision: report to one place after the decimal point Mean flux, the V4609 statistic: 22.3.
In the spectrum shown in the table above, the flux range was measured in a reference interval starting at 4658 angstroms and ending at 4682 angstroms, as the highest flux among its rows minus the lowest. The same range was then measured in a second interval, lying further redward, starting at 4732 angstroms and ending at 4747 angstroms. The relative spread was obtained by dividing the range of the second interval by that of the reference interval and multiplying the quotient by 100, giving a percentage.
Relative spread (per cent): 78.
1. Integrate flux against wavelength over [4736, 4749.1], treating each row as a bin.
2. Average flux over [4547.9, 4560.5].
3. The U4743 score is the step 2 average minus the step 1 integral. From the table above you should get -281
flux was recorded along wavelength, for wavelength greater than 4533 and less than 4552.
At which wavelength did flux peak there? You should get 4548.94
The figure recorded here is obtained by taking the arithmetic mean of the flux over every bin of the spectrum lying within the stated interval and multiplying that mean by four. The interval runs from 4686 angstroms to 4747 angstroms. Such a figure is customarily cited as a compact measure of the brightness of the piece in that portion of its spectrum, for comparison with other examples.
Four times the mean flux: 88.2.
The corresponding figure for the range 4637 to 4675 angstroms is 83.8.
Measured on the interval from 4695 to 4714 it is 85.6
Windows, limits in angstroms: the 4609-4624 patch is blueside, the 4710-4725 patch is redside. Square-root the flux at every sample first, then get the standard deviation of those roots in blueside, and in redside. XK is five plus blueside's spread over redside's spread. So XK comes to 5.27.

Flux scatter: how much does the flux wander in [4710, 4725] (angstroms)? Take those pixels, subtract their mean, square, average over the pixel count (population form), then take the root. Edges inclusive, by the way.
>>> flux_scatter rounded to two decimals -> 0.66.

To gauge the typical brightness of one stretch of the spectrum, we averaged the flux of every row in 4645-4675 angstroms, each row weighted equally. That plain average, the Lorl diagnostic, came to 21.1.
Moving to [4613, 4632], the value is 22.8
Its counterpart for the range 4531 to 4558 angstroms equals 20.5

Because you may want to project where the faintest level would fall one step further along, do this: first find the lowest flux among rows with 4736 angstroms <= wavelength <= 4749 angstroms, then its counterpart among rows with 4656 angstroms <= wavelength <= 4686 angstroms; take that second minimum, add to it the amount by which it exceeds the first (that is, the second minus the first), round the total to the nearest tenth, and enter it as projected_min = 17.6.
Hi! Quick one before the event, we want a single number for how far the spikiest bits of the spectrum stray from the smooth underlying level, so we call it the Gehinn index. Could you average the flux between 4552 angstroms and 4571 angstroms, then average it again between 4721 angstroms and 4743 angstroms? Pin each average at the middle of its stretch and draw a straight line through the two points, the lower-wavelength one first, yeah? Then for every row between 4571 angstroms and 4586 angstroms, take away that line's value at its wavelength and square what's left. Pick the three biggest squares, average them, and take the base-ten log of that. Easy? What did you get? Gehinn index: -0.31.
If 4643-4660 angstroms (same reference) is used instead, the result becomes 0.38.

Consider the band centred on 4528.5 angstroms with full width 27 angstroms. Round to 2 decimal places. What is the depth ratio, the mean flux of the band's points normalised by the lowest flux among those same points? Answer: 1.07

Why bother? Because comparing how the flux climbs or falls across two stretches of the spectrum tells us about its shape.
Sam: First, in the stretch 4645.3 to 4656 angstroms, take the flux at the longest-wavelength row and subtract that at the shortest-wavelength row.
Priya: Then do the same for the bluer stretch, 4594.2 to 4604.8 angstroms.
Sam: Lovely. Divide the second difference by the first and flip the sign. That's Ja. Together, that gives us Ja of 0.2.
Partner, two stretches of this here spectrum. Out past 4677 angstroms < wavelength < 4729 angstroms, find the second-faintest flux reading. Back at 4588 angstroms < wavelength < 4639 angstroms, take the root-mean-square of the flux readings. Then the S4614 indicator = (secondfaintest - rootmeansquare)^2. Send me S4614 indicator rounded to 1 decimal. 1.0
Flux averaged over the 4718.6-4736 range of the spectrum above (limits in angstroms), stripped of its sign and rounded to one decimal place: 22.1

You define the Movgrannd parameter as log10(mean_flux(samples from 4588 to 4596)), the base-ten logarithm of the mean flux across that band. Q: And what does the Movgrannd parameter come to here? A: 1.34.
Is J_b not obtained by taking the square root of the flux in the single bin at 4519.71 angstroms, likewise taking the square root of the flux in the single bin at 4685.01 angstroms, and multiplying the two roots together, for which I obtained 22.4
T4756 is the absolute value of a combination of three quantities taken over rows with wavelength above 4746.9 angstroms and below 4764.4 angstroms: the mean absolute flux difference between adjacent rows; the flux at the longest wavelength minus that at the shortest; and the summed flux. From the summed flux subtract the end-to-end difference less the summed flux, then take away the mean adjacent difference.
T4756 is 369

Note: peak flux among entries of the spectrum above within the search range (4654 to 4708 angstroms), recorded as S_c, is 22.91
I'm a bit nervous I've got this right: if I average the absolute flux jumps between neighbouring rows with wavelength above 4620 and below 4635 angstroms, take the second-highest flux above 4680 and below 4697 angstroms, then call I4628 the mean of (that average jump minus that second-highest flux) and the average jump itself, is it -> -11.0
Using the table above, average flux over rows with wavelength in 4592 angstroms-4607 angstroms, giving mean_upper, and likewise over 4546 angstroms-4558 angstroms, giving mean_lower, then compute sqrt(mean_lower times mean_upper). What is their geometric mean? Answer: 21.3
